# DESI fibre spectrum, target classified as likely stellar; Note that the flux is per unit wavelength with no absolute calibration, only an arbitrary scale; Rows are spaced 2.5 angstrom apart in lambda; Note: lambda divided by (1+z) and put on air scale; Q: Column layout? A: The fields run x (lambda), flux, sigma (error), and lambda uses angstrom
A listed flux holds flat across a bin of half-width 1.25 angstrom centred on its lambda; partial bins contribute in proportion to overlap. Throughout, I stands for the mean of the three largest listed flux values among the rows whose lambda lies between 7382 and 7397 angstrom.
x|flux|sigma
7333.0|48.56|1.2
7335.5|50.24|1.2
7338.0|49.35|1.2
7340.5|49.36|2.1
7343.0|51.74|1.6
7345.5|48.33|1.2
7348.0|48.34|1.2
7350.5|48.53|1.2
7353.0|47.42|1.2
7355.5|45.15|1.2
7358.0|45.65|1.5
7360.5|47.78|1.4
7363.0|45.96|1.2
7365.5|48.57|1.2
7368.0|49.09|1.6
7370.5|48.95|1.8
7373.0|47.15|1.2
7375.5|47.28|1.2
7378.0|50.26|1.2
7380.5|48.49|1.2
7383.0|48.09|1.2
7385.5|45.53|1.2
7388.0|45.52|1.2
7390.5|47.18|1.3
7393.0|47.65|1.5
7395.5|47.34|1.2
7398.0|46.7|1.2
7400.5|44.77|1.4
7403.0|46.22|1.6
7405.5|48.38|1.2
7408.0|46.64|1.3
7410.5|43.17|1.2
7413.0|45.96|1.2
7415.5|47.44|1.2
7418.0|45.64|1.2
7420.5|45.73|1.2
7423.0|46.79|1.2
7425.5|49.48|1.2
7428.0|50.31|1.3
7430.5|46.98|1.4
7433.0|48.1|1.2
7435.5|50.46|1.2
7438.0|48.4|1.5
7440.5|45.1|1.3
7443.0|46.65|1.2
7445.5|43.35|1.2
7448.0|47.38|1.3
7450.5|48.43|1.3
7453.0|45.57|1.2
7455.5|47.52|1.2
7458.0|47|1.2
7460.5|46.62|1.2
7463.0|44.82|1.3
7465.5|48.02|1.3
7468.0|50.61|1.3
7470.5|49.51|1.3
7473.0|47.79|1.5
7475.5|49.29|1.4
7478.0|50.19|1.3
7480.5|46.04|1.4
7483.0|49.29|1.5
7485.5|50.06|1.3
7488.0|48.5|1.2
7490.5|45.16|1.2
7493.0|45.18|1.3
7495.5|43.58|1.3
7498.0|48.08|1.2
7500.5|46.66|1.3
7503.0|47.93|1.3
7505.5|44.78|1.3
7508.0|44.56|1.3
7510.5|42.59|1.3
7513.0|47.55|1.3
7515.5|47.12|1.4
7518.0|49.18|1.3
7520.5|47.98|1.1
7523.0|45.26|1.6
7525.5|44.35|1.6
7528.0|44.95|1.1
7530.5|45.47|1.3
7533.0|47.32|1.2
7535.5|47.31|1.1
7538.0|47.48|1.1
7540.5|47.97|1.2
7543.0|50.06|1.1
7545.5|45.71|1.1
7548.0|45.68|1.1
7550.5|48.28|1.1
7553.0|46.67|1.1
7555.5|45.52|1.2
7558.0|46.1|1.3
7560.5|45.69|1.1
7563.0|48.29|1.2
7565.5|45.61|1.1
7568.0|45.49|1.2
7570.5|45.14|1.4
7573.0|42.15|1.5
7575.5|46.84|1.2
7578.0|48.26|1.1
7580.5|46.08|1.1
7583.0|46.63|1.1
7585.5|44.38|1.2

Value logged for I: 47.7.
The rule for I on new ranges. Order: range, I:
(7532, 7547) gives 48.5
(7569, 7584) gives 47.2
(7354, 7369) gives 48.5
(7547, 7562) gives 47.0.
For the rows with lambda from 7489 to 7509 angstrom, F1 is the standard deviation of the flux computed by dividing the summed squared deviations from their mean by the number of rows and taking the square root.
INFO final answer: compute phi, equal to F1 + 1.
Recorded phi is 2.53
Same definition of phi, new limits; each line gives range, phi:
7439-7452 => 2.78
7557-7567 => 2.09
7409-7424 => 2.33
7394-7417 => 2.46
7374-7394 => 2.45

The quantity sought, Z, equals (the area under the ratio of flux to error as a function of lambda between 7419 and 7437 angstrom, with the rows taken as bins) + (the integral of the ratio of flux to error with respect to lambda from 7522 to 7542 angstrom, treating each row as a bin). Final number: 1447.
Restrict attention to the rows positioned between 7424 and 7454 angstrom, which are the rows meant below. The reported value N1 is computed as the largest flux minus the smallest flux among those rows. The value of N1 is 7.1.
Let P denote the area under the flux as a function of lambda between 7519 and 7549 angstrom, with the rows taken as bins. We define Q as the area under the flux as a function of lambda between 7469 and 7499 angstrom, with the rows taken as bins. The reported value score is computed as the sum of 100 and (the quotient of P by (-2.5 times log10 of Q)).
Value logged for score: -77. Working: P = 1400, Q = 1432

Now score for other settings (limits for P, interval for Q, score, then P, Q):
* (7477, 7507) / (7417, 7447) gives -79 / 1412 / 1418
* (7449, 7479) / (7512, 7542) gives -83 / 1438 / 1405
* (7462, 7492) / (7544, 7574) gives -85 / 1448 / 1378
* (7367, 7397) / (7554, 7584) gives -82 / 1431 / 1380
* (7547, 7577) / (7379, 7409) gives -75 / 1379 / 1407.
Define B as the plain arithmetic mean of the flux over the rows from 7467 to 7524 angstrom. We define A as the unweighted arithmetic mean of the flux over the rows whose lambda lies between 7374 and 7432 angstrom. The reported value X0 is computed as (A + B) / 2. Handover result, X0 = 47.1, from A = 47.0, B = 47.3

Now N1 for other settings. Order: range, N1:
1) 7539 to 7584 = 7.9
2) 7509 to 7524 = 6.6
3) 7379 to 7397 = 3.0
